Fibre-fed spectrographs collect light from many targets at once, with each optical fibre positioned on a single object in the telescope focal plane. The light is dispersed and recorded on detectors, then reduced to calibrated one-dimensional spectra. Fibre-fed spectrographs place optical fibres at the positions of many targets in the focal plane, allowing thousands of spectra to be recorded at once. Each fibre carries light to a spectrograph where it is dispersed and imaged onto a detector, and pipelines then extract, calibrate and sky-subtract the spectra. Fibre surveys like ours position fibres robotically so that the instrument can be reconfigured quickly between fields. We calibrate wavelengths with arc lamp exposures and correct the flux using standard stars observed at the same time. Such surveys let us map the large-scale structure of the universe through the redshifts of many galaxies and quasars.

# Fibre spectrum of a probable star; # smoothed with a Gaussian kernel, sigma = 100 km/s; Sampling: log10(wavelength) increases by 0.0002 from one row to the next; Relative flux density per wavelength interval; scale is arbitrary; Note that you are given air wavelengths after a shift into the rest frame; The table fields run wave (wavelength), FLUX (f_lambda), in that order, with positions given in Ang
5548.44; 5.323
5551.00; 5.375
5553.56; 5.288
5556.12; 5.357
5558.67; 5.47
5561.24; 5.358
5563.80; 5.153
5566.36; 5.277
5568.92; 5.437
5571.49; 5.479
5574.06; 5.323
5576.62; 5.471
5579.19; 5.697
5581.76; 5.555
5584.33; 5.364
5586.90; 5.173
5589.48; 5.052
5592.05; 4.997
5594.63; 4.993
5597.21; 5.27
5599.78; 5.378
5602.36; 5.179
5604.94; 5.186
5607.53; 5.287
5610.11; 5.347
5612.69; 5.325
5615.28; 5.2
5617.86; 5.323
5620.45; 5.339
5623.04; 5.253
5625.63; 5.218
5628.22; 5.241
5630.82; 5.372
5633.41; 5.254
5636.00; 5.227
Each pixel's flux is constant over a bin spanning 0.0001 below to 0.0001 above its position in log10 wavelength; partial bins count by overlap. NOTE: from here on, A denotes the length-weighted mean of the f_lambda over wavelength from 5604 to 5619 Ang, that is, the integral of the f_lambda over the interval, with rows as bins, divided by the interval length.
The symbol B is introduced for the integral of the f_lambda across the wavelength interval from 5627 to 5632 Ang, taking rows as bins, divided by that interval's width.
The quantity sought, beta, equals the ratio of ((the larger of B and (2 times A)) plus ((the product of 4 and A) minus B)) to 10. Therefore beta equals 2.64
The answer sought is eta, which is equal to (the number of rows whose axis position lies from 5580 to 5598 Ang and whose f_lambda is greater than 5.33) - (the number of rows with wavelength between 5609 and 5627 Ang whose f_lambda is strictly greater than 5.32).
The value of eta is -2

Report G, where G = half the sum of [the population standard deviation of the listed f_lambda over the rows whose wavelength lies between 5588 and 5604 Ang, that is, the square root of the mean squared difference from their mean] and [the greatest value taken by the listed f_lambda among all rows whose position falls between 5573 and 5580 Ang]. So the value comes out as 2.92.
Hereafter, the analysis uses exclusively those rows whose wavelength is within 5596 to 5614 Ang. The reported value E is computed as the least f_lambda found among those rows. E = 5.179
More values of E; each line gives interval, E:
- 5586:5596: 4.993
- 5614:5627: 5.2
